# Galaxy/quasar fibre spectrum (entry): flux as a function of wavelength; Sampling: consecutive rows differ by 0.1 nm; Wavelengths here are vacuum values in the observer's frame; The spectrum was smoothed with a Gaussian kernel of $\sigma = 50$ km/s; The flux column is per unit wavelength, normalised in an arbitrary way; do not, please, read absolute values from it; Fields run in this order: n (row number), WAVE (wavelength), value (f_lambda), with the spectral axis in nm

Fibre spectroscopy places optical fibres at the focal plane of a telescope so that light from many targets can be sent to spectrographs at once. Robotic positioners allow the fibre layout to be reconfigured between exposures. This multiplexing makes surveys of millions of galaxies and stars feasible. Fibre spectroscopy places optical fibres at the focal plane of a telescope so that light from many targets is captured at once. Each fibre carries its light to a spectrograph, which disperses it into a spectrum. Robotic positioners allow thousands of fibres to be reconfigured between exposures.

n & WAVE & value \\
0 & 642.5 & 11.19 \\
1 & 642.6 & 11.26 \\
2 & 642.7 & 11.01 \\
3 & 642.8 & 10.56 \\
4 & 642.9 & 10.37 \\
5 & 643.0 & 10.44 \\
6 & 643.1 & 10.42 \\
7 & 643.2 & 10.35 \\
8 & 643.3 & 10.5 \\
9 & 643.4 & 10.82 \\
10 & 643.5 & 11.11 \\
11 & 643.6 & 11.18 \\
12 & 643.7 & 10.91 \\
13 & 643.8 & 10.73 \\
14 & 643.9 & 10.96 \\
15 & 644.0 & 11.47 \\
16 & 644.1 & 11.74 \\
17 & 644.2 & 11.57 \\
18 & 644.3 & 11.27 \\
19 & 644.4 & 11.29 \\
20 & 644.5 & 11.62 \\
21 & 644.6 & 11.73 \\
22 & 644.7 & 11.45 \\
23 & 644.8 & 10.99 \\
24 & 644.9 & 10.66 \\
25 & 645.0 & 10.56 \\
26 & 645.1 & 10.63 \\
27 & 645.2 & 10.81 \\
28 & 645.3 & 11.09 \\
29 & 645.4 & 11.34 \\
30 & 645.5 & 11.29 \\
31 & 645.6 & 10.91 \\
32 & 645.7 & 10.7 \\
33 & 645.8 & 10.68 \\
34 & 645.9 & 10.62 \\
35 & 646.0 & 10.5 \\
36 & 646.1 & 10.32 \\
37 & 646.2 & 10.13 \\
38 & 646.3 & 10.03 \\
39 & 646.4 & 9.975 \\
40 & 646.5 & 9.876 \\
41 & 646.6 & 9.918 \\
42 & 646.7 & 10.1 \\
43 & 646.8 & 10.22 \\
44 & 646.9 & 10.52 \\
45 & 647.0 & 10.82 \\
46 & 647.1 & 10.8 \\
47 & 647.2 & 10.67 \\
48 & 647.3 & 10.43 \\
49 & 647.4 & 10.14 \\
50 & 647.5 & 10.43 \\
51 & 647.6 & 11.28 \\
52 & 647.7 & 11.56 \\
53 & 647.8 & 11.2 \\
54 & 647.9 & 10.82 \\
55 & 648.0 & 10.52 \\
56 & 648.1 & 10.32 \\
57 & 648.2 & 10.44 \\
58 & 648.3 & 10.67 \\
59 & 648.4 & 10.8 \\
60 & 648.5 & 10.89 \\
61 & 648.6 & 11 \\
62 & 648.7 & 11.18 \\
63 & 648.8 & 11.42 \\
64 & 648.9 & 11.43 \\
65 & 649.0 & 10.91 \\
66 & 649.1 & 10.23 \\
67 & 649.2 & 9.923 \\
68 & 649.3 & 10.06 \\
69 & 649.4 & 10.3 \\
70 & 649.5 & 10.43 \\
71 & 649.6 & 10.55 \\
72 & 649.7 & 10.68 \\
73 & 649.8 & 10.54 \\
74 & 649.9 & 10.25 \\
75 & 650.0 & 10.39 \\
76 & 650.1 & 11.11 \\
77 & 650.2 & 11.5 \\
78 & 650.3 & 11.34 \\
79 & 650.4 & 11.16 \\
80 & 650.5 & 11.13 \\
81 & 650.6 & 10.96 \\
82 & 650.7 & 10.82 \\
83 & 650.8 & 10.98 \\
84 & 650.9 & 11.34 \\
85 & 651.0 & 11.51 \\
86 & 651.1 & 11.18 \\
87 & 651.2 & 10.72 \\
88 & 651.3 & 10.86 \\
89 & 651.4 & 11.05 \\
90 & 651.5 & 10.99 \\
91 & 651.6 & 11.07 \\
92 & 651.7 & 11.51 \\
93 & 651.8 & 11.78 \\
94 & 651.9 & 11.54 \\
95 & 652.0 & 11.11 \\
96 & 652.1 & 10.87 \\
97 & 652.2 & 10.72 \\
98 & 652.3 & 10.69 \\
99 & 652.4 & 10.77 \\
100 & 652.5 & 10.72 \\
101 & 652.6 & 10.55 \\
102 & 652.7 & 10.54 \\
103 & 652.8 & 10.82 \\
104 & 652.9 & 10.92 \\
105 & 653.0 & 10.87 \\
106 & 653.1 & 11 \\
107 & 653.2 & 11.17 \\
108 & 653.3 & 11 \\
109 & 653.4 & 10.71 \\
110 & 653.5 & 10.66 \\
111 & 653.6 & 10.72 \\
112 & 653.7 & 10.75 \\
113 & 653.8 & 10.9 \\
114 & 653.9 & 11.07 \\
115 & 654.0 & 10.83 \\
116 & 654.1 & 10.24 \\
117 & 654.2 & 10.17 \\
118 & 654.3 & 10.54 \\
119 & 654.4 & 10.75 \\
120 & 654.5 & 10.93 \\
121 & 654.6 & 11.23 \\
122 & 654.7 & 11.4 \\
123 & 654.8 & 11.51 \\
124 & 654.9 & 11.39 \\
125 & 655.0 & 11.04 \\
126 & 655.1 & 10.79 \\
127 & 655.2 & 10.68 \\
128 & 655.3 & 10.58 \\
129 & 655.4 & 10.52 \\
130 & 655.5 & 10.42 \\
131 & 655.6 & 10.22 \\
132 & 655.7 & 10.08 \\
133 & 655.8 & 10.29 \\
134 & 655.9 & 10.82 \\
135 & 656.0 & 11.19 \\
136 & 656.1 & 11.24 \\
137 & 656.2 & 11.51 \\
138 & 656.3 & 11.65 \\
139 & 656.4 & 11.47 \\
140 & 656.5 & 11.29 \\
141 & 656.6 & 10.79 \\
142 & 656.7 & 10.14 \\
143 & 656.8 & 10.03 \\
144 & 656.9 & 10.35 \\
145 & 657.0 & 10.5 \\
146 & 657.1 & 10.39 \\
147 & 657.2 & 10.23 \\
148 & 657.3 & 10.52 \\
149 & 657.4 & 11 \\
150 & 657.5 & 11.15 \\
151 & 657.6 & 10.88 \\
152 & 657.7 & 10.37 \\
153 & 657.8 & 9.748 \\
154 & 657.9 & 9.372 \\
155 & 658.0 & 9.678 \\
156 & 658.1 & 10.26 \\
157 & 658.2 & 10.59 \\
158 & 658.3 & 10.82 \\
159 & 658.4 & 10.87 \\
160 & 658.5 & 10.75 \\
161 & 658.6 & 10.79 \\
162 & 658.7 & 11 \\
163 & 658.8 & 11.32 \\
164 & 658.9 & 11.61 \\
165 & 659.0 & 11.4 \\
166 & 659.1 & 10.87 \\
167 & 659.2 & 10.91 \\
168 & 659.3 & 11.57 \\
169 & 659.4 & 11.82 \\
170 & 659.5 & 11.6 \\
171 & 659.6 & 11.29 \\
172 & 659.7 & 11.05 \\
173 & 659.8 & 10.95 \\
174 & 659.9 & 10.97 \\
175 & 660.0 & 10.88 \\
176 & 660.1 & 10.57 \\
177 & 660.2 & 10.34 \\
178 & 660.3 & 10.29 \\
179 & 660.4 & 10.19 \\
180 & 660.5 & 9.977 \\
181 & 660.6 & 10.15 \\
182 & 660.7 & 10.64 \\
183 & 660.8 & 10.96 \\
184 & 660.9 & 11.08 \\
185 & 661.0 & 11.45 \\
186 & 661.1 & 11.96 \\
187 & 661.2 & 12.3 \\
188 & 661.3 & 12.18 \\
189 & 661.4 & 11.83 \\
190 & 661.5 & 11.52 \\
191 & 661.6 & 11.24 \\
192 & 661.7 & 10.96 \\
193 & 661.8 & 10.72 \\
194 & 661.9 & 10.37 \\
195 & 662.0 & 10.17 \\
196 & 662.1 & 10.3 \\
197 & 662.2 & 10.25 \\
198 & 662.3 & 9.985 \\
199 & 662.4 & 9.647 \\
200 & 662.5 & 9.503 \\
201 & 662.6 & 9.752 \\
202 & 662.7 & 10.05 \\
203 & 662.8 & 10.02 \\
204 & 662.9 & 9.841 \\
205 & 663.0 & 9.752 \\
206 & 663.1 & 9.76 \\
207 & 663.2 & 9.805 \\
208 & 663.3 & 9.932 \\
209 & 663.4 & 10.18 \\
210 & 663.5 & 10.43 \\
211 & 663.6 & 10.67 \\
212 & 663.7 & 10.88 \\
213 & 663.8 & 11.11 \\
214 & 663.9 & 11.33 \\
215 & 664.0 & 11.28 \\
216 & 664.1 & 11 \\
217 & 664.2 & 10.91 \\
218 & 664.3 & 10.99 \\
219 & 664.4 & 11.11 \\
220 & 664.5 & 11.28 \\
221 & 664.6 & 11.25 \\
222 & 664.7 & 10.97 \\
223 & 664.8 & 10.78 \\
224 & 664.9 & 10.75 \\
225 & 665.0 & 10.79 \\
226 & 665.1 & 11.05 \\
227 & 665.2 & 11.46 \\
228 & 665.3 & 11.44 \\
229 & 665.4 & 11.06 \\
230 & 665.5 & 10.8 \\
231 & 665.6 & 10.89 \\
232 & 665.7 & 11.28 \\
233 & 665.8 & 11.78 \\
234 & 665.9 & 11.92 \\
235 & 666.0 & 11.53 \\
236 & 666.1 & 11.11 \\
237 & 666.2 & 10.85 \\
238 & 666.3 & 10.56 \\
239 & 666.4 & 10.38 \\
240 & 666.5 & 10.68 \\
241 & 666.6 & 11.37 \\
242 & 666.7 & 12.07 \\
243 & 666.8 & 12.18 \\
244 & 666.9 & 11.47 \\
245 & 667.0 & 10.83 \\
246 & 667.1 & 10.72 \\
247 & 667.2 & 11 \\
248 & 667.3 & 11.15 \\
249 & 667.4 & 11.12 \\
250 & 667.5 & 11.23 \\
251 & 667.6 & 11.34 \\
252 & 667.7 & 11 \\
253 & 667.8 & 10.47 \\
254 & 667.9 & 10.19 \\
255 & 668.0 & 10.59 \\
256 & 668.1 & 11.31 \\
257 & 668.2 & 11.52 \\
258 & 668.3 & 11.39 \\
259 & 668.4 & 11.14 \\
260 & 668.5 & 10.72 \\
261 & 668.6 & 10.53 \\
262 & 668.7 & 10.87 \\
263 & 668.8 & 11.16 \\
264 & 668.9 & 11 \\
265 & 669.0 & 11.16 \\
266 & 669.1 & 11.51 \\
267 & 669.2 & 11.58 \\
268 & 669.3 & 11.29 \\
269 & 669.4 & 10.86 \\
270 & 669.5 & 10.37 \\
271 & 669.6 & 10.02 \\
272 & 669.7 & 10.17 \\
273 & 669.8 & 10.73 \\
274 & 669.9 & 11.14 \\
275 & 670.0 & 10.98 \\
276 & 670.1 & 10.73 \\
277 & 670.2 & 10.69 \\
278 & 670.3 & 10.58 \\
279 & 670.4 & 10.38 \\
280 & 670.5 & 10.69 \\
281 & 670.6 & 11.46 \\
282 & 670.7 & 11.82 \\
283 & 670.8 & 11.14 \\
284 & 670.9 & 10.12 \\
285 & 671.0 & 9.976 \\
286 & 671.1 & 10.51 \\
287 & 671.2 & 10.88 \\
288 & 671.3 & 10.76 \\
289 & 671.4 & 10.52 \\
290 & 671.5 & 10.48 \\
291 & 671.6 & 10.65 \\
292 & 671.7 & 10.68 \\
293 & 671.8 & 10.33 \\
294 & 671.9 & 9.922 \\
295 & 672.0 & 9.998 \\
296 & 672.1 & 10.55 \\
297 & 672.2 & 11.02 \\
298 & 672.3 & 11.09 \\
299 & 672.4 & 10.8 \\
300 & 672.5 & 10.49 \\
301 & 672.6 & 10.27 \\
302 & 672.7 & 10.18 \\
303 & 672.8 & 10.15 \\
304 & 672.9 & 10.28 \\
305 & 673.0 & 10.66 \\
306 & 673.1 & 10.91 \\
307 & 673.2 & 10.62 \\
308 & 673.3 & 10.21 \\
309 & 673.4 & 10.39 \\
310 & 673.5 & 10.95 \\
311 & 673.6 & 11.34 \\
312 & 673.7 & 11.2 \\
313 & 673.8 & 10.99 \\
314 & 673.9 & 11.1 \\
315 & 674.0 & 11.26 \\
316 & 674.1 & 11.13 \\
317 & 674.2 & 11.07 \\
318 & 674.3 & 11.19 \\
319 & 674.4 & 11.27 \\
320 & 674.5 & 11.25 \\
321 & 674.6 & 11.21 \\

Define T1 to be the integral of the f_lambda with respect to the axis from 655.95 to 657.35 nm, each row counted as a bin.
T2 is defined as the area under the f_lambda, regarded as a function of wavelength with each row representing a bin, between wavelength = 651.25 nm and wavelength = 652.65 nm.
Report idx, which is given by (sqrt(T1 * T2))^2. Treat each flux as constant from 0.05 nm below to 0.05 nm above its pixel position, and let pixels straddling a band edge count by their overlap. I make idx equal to 233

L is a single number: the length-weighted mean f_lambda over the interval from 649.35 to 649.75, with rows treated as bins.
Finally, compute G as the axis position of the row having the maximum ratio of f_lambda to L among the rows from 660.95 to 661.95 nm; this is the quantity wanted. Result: 661.2 nm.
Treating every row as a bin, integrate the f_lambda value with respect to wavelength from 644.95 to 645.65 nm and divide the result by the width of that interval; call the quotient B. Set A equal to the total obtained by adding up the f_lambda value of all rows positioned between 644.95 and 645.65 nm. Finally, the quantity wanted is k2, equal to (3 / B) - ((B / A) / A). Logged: 0.272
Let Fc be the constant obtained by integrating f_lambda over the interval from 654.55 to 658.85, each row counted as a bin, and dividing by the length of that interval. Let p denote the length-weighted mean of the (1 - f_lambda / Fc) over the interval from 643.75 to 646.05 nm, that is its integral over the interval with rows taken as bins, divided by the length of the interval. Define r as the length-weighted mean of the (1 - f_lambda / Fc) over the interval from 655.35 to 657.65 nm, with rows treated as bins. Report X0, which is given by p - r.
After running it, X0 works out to -0.03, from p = -0.033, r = -0.001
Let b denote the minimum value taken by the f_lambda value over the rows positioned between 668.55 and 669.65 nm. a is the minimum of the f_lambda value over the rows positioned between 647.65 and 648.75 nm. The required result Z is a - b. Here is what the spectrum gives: 0.3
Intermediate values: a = 10.32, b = 10.02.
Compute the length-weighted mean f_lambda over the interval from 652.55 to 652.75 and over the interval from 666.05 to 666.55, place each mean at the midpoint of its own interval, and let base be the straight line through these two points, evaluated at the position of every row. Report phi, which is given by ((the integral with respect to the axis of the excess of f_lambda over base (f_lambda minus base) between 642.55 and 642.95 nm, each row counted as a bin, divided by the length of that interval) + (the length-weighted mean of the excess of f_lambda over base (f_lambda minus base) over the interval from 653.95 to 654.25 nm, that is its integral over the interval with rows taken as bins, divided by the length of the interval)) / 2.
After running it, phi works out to 0.1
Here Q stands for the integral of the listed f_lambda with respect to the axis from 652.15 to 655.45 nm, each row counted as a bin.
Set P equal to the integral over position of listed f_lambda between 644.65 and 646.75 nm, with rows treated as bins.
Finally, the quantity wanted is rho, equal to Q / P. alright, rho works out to 1.60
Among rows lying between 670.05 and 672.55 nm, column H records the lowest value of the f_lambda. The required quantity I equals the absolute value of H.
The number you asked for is 9.9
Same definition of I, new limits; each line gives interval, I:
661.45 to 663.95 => 9.5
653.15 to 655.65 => 10.2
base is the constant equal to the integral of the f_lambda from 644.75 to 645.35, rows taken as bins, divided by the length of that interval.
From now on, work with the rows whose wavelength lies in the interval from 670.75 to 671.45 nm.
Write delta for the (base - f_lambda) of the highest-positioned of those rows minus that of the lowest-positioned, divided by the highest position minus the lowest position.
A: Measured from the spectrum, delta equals 1.0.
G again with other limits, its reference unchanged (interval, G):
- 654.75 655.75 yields 654.8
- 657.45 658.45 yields 657.5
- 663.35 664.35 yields 663.9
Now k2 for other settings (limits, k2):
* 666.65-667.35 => 0.263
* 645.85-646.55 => 0.292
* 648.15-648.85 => 0.273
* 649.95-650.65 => 0.269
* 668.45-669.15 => 0.271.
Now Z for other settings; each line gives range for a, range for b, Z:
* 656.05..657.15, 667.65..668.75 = -0.2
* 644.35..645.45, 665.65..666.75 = 0.2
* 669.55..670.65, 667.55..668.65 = -0.2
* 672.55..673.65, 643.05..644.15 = -0.2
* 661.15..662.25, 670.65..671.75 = 0.2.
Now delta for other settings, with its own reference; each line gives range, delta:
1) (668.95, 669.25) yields -2.1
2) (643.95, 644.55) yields -0.3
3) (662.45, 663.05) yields -0.5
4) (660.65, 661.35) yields -2.6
